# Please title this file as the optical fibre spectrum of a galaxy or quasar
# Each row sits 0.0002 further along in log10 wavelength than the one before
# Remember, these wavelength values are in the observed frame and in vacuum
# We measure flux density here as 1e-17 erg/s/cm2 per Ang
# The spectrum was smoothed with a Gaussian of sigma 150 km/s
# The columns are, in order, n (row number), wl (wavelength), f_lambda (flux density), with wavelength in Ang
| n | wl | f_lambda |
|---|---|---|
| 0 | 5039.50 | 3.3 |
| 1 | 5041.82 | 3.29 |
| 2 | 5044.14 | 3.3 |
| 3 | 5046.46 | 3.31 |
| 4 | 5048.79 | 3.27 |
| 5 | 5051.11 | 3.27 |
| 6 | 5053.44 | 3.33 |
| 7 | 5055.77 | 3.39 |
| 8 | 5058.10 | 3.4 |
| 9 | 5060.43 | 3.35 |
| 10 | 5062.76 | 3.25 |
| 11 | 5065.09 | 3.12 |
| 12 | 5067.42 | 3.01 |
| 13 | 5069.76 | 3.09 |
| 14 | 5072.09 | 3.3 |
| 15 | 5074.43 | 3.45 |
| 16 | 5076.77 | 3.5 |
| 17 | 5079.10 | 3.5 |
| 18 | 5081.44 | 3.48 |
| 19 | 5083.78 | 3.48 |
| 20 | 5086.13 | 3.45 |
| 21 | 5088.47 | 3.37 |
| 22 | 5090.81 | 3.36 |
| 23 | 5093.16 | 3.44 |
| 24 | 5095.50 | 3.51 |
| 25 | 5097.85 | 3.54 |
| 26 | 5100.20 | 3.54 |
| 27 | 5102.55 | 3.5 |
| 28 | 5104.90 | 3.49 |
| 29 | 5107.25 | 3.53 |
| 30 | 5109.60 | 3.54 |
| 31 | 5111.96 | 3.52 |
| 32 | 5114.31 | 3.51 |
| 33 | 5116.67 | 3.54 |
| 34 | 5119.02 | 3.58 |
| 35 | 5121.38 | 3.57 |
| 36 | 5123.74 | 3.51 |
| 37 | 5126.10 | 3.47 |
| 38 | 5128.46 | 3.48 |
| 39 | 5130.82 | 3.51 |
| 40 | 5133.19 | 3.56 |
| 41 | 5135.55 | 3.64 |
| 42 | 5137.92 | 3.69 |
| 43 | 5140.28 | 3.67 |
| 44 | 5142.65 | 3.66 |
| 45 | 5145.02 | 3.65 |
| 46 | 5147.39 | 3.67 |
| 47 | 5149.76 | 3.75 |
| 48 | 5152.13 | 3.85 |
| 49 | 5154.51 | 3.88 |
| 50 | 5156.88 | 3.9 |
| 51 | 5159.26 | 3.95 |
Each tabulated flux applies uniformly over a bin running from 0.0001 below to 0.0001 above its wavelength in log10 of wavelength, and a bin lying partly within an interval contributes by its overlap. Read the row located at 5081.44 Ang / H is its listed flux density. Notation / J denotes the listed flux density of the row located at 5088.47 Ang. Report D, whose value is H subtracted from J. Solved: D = -0.11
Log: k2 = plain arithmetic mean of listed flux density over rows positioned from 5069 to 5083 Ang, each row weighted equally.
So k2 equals 3.39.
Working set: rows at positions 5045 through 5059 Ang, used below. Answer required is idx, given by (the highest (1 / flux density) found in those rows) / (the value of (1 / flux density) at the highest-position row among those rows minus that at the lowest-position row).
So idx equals -38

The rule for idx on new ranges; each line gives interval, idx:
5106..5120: -72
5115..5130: 59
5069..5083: -9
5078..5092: 25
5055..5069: 9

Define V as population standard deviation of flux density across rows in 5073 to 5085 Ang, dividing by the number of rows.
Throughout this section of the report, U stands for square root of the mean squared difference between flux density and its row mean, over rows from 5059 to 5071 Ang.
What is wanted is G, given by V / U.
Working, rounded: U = 0.12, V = 0.02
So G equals 0.2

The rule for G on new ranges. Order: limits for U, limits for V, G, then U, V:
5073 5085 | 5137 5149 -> 0.7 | 0.02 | 0.01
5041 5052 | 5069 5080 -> 9.8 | 0.02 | 0.16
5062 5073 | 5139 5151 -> 0.3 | 0.11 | 0.04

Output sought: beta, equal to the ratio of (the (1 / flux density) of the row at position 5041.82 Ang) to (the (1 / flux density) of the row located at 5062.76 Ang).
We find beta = 0.99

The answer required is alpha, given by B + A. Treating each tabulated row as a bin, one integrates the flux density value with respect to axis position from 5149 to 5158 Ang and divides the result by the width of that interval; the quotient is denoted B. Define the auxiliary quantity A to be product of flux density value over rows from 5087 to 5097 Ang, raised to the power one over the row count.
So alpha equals 7.3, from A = 3.42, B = 3.85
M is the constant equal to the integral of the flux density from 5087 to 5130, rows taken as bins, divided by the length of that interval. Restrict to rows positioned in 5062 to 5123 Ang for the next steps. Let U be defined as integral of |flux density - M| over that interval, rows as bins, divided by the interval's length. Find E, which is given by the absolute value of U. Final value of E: 0.10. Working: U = 0.10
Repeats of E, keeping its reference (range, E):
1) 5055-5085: 0.17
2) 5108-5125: 0.04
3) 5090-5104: 0.05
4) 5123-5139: 0.07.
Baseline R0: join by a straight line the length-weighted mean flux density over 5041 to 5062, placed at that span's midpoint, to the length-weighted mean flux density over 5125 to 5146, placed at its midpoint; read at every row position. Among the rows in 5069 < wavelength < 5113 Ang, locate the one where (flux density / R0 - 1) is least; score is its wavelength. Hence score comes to 5069.76 Ang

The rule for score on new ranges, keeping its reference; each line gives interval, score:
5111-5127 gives 5126.10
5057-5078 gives 5067.42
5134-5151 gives 5145.02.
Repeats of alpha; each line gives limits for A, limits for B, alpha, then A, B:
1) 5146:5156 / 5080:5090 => 7.2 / 3.79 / 3.44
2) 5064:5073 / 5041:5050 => 6.4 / 3.13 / 3.29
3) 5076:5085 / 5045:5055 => 6.8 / 3.49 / 3.30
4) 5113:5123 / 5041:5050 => 6.8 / 3.55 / 3.29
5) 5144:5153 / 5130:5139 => 7.3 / 3.73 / 3.60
